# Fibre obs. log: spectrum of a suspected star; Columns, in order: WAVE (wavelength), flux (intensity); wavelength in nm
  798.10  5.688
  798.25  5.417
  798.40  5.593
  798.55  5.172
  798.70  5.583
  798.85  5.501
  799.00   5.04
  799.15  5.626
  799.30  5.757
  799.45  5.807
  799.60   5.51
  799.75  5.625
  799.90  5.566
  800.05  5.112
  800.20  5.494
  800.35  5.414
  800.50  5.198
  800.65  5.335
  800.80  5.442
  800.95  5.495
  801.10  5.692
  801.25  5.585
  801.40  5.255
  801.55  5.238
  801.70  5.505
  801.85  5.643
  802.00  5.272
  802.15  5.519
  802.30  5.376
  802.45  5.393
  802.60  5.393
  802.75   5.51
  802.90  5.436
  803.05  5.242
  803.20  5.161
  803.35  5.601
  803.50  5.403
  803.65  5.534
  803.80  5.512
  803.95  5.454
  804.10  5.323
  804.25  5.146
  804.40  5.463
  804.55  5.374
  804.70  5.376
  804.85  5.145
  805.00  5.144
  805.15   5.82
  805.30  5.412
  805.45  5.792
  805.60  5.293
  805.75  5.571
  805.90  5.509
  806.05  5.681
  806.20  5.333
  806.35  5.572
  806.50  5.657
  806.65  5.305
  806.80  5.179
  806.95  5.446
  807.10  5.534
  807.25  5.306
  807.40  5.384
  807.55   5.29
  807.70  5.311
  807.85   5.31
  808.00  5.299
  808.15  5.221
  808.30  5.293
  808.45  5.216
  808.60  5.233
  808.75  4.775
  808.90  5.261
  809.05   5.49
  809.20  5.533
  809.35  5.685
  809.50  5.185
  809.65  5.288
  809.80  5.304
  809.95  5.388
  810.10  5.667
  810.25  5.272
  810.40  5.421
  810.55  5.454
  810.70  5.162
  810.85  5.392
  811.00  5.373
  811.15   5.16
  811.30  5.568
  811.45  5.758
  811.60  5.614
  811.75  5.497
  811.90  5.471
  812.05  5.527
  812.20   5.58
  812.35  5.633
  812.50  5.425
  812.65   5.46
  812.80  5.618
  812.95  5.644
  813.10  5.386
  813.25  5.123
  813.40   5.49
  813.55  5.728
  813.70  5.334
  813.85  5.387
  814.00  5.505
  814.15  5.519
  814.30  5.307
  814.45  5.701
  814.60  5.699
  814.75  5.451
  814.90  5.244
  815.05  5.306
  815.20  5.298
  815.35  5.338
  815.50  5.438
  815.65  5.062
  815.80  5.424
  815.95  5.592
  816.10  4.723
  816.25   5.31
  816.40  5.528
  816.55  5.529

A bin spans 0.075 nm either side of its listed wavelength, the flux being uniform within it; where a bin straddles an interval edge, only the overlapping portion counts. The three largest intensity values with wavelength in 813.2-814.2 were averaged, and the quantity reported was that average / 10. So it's 0.558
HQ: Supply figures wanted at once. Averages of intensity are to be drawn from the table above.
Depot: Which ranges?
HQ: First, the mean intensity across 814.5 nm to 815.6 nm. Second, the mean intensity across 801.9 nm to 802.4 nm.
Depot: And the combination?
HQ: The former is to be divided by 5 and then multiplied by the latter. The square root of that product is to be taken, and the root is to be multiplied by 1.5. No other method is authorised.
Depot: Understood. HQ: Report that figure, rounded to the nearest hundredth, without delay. 3.62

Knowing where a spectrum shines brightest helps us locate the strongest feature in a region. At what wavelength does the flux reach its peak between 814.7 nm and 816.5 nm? 815.95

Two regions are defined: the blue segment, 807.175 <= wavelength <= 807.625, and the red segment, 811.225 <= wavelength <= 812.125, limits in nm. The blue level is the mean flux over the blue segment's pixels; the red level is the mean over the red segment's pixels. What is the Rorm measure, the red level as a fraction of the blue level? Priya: 1.05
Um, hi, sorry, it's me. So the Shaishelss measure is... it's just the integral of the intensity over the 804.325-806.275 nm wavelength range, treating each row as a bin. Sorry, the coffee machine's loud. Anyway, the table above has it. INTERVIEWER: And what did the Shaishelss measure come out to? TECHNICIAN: 10.6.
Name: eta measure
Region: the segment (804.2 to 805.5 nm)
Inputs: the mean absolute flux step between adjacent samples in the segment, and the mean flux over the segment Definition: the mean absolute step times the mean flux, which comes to 1.42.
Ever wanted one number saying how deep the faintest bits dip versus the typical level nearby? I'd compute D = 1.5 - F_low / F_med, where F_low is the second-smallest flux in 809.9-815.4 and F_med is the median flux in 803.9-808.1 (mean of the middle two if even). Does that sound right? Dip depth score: 0.540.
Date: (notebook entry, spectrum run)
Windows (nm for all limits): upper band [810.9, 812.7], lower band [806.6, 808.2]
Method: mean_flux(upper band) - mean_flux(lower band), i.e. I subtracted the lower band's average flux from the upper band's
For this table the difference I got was 0.18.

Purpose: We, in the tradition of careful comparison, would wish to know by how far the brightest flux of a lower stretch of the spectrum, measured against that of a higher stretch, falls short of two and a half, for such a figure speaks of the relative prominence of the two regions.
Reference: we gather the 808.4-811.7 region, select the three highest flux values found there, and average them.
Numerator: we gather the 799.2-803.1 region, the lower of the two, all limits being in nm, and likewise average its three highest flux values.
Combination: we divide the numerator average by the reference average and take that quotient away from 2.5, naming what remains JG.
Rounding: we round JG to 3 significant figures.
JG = 1.49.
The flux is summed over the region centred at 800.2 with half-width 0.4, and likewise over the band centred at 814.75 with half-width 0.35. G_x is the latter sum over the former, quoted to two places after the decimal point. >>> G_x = 1.02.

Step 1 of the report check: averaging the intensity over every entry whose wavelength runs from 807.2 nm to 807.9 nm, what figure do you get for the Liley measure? 5.32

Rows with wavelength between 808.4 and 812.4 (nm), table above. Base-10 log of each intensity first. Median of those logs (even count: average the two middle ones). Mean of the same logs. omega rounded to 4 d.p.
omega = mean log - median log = -0.0017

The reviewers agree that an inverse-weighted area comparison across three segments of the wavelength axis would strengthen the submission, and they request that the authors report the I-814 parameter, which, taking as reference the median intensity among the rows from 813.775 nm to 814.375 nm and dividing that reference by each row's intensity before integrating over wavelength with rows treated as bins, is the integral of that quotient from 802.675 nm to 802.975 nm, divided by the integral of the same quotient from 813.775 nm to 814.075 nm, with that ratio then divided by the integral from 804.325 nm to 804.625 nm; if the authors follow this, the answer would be 3.30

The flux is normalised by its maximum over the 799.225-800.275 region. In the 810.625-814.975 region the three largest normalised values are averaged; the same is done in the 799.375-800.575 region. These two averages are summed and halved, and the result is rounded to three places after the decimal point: 0.981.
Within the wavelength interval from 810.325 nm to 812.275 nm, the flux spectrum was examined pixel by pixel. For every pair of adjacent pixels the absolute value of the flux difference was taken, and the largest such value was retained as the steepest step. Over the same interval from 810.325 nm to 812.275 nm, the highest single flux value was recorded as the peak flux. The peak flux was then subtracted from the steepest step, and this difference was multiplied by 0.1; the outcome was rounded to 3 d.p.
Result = -0.535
